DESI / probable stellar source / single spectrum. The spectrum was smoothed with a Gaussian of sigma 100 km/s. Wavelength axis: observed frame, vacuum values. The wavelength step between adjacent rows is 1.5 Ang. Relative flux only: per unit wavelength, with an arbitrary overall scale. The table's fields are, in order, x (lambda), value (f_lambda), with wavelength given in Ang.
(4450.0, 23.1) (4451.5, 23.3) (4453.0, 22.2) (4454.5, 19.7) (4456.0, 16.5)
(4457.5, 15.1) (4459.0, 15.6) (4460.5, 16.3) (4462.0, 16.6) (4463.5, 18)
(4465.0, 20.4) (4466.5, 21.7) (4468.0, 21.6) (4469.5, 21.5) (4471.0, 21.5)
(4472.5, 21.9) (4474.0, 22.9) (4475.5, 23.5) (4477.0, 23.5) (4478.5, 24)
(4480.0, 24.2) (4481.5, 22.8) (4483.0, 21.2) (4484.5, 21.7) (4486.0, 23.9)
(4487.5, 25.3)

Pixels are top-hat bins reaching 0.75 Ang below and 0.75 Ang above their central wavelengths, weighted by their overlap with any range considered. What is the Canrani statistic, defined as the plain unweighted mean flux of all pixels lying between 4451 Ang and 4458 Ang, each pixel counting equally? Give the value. 19.4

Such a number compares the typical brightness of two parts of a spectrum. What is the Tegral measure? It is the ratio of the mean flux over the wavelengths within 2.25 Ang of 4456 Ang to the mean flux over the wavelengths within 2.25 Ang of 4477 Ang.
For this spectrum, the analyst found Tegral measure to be 0.72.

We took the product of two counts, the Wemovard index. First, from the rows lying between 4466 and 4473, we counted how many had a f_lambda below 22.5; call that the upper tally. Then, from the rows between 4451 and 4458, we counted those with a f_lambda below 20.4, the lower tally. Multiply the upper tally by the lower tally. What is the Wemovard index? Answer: 15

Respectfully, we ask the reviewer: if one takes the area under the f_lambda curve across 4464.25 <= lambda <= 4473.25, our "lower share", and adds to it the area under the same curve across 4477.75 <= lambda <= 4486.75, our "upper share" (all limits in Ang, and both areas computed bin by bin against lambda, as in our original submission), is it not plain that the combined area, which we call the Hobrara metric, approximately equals 400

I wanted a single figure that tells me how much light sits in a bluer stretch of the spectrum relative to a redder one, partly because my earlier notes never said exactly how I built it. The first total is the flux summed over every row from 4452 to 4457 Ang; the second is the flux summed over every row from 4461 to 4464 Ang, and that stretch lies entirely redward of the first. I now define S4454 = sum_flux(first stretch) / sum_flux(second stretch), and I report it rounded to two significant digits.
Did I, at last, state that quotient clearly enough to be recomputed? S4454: 1.7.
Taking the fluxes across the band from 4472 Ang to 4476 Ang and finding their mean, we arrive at 23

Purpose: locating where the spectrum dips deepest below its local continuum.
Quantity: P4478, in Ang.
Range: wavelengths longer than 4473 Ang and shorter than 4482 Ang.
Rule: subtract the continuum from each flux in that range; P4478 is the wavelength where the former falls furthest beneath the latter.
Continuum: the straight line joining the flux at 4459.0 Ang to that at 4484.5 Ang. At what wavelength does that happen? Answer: 4481.5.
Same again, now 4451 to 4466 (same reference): 4457.5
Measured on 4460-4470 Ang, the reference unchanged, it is 4462.0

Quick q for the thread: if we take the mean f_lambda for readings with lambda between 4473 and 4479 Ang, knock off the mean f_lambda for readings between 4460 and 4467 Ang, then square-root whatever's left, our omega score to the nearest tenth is 2.2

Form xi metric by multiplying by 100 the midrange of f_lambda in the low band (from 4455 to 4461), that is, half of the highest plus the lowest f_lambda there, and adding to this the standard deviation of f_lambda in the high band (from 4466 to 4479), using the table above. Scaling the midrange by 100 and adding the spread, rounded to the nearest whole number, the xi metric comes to 1581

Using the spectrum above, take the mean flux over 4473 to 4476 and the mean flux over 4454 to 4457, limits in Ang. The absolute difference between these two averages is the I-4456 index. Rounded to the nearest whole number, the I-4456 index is 5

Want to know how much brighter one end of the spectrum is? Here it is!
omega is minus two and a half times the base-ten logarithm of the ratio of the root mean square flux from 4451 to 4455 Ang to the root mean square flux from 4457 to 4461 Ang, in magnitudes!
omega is -0.36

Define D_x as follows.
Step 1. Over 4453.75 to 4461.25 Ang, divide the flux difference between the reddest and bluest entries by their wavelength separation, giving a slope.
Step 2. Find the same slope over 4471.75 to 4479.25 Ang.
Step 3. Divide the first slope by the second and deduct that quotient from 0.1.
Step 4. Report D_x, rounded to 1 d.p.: 1.7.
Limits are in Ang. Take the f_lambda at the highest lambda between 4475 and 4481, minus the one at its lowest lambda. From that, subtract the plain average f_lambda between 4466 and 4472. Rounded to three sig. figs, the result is -20.9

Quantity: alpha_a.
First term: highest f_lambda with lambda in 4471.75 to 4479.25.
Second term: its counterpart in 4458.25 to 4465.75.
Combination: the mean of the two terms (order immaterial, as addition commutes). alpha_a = 22.2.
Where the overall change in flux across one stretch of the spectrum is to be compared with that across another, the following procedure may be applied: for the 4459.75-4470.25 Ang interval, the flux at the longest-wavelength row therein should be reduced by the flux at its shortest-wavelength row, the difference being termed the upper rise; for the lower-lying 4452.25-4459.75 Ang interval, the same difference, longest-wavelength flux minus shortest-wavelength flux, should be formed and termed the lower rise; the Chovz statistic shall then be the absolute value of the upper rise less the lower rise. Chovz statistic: 11.8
